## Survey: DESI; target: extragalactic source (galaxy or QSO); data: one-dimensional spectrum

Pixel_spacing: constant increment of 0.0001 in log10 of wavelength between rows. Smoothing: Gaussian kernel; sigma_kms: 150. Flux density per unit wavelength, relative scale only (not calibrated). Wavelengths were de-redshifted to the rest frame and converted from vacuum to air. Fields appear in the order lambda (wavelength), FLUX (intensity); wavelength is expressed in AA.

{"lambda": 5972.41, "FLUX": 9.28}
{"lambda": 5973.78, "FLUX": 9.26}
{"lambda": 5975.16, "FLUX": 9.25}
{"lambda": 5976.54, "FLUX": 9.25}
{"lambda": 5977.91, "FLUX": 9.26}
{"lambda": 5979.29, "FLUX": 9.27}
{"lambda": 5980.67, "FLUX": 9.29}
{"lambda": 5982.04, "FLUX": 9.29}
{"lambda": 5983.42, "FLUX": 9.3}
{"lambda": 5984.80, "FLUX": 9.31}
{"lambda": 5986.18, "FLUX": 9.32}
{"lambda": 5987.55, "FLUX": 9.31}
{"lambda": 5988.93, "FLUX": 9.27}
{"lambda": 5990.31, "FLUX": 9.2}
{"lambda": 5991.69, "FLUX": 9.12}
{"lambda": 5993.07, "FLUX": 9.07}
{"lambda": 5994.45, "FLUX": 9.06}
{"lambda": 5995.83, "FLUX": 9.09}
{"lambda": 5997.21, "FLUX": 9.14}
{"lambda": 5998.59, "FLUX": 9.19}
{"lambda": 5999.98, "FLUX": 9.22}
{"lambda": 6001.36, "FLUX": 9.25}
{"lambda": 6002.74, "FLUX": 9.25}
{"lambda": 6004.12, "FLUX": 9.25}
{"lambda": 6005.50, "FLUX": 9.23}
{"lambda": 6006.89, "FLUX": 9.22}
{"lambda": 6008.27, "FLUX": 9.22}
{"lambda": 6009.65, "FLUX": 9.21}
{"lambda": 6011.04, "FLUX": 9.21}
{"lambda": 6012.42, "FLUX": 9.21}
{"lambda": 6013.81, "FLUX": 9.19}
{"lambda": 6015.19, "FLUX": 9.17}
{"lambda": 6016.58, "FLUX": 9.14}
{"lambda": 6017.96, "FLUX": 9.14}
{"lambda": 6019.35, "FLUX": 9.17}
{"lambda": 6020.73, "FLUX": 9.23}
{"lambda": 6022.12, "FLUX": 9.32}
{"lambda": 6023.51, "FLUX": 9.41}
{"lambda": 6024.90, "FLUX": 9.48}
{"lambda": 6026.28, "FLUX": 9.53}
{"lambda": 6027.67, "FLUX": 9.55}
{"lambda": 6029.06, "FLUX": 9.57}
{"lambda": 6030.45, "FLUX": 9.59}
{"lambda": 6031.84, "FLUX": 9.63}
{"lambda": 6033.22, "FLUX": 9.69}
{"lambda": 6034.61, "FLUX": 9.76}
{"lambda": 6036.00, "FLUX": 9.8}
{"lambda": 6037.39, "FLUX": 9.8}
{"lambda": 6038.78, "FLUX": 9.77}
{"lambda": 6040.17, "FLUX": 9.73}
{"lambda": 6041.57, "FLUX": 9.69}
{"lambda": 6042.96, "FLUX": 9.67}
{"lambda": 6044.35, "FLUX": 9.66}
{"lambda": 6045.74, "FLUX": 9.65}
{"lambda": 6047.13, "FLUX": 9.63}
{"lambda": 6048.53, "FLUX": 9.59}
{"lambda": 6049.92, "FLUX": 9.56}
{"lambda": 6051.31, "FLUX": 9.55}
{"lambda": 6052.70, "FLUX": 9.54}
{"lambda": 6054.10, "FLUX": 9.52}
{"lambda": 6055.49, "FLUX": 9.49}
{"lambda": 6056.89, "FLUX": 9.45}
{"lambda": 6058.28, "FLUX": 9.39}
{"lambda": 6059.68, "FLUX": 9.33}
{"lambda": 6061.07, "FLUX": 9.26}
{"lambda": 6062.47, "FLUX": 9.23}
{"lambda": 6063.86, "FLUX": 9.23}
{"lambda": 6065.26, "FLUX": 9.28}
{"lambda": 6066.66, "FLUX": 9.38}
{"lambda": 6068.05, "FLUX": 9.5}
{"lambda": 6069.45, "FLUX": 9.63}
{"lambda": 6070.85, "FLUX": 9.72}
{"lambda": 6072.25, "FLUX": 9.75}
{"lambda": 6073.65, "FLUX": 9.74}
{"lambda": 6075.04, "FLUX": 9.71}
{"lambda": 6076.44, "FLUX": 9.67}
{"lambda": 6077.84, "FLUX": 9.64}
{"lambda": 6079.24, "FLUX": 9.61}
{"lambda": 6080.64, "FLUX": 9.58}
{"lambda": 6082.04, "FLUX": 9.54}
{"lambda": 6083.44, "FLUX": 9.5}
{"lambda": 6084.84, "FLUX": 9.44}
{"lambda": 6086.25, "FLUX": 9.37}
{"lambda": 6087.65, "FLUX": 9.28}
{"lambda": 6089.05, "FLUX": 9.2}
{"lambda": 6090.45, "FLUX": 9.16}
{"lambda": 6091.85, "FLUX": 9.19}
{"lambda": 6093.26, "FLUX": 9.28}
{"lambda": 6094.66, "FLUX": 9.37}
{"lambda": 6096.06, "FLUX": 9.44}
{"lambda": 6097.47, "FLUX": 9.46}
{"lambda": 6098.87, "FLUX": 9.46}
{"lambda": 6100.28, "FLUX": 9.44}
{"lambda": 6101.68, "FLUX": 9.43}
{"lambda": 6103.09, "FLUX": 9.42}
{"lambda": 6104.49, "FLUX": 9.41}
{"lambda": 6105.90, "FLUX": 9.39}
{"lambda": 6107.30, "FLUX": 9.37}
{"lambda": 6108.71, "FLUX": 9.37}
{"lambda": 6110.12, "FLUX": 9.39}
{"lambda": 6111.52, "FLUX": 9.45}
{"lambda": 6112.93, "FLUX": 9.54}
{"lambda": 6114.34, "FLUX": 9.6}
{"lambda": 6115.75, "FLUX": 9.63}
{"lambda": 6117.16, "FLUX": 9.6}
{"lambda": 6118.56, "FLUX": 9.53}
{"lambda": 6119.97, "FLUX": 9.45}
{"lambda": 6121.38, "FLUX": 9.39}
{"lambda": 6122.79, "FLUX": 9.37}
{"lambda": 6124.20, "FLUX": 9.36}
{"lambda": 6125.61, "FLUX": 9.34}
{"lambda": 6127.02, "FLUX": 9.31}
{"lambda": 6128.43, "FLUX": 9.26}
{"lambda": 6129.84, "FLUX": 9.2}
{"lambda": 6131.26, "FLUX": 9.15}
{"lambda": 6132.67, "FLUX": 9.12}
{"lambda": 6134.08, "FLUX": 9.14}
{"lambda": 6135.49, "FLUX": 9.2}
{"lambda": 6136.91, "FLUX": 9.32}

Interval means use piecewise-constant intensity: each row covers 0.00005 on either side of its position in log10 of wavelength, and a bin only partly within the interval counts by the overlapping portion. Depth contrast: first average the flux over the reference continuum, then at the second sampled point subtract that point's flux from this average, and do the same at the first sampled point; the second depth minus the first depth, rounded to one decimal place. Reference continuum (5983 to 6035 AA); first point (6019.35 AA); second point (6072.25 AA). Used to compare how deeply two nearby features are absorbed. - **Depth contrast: -0.6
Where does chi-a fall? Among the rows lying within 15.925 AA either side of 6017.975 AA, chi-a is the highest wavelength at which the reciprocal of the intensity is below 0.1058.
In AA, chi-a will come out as 6033.22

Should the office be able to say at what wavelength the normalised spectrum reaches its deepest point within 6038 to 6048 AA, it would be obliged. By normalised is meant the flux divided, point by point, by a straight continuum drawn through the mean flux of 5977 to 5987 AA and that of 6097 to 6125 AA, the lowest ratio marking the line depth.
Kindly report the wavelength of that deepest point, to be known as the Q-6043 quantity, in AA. 6047.13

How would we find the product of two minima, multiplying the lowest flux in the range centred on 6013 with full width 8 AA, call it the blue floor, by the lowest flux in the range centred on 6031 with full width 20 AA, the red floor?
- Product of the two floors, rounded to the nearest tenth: 85.2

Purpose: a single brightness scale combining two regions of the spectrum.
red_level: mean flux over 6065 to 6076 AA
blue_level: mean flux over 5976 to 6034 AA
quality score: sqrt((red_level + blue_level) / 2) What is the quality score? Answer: 3.07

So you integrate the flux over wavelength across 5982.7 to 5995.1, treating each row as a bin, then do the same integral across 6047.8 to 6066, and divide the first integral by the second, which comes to 0.7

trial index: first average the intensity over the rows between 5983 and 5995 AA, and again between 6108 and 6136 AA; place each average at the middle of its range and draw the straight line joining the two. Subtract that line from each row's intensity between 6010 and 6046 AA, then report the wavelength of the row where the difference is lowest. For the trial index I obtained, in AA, 6017.96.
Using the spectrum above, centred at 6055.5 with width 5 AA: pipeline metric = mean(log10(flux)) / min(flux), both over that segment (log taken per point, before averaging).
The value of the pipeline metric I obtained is 0.103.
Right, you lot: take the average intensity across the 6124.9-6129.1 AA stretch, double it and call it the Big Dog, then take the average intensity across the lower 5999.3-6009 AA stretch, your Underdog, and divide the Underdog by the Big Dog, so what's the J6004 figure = 0.496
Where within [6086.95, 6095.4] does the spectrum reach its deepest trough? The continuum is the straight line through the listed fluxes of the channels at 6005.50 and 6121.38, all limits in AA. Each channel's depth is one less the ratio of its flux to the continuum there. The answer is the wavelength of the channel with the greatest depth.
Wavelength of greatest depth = 6090.45 AA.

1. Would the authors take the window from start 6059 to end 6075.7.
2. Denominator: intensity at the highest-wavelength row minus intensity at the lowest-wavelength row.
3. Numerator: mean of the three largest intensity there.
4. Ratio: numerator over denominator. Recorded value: 26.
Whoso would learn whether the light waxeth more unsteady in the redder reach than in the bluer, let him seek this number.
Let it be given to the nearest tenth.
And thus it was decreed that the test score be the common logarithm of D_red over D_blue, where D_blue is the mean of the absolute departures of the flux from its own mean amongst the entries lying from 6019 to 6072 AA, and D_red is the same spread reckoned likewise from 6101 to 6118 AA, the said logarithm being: -0.2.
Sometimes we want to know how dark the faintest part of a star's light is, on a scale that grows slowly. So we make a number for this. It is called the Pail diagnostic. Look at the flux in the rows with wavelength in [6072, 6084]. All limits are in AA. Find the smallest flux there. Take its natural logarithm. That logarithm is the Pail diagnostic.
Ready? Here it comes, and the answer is 2.25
